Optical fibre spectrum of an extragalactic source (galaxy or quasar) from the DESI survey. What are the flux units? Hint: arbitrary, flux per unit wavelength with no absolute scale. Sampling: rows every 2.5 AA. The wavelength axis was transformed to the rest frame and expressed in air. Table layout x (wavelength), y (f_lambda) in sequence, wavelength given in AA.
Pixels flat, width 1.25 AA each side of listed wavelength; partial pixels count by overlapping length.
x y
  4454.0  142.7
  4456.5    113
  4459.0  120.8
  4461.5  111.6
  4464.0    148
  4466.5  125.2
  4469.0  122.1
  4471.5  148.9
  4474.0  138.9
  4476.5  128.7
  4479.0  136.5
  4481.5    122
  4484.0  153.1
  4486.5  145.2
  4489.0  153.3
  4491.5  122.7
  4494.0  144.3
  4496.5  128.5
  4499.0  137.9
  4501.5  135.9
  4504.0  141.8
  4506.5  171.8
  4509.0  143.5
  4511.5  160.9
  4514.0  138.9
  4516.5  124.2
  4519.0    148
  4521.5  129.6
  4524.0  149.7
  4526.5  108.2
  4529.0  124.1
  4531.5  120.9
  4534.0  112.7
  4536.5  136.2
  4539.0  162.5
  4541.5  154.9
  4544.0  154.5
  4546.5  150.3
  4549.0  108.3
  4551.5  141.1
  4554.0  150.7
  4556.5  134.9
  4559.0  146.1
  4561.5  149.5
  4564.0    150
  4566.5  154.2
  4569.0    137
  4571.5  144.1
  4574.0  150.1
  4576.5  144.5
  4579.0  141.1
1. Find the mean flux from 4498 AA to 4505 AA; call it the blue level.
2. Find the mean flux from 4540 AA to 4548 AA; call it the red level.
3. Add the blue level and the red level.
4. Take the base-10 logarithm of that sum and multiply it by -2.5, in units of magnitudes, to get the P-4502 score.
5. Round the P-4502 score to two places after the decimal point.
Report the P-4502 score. -6.16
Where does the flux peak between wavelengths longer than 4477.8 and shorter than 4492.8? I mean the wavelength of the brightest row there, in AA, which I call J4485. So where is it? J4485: 4489.0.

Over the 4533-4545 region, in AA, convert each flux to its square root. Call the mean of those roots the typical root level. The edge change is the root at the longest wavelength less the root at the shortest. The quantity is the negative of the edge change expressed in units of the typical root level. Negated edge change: -0.15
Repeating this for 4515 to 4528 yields 0.06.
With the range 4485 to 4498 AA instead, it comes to 0.06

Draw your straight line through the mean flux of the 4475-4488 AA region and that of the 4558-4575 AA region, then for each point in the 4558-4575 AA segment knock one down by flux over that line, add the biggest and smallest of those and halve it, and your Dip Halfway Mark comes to 0.012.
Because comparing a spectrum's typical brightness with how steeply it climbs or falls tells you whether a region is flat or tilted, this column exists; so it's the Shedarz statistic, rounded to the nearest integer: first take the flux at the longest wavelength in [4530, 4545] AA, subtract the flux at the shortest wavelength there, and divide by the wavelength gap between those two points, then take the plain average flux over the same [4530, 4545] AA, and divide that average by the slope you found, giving 52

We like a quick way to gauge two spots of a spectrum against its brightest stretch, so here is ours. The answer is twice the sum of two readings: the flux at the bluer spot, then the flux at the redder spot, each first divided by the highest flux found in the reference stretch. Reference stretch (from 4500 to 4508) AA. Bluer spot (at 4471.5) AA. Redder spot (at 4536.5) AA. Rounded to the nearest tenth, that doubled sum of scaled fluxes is 3.3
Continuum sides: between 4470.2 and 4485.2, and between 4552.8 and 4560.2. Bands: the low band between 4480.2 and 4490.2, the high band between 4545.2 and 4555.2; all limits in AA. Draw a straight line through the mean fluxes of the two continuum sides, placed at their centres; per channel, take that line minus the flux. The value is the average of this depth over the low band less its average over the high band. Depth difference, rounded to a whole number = -11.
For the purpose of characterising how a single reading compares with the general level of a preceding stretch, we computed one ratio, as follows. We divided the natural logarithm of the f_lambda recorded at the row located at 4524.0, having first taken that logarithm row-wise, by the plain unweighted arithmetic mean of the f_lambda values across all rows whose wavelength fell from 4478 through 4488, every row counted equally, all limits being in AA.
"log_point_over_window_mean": 0.036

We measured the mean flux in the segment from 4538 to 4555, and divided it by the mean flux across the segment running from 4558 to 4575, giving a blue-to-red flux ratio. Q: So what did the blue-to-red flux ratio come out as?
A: 0.99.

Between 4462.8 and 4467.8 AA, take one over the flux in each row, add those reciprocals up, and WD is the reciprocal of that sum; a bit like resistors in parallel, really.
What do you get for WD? 68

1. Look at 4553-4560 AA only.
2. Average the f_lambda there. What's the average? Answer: 144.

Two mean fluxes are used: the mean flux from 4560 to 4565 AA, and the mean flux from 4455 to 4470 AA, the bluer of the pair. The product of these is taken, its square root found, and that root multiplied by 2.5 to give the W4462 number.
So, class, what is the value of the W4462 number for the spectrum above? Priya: 340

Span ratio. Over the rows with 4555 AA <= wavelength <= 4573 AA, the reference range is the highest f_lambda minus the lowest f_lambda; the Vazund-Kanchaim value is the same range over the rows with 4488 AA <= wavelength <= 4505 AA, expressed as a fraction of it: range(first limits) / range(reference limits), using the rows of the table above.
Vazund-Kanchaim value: 1.6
